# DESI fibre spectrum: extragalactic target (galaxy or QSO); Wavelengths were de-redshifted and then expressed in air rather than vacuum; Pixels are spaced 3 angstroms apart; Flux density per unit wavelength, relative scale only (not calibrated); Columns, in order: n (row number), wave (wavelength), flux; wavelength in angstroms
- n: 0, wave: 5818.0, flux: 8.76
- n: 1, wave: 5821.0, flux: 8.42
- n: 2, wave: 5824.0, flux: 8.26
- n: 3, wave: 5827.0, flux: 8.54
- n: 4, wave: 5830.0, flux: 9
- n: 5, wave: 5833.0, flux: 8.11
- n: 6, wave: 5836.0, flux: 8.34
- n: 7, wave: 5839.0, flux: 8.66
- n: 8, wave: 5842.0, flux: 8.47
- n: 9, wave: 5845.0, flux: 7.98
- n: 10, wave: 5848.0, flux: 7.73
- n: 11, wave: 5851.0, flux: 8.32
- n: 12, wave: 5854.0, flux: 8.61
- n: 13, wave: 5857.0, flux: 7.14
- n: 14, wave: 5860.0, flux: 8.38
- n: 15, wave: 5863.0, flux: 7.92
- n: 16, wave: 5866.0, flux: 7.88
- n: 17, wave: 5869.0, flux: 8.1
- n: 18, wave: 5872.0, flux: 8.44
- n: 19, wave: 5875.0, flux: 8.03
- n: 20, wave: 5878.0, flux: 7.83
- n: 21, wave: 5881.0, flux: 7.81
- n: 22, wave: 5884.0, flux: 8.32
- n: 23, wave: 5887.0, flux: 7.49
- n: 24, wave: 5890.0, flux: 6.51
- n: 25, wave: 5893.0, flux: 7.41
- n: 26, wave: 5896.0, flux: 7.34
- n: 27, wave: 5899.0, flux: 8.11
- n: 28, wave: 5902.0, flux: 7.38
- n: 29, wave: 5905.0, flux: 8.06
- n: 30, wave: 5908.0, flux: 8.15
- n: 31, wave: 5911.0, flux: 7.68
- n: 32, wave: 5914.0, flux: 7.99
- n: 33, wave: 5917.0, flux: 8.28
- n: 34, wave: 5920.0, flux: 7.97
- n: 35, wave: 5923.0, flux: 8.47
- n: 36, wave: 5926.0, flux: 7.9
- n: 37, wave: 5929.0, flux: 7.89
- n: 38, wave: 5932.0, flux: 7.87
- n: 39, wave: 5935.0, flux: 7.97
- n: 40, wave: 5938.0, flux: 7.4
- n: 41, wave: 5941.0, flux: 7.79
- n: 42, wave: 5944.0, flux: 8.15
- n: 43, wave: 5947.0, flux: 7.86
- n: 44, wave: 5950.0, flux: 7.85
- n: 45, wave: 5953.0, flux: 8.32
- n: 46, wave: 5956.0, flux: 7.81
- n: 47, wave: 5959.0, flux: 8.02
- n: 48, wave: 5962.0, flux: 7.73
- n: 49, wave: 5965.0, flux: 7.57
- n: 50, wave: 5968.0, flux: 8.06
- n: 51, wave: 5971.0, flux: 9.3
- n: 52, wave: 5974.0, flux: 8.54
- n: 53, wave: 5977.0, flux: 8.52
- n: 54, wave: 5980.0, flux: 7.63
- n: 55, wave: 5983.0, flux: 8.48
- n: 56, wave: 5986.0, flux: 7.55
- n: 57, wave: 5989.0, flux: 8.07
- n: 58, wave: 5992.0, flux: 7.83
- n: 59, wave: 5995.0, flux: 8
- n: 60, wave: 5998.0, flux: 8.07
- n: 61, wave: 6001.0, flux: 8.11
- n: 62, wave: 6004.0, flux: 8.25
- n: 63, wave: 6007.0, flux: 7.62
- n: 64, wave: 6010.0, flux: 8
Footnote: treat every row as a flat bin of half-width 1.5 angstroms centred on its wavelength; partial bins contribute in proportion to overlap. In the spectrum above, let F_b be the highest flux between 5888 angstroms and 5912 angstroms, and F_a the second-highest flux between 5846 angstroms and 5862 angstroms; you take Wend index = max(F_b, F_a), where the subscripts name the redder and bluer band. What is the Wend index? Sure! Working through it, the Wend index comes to 8.38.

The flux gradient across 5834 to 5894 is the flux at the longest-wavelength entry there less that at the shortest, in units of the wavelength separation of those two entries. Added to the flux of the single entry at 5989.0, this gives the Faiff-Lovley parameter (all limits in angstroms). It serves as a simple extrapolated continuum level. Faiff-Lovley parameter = 8.1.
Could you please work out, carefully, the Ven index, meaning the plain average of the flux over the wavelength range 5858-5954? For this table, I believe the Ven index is 7.89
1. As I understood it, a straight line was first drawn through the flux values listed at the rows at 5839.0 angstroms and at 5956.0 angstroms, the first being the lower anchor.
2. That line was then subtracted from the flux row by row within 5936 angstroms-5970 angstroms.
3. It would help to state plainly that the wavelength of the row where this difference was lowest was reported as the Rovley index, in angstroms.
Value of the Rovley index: 5938.0 angstroms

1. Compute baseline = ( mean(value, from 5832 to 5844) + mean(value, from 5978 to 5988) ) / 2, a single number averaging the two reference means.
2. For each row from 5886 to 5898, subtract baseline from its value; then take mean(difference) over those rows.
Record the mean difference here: -0.95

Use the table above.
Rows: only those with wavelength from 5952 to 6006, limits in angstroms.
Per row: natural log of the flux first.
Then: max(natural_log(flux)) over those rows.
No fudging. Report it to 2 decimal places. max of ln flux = 2.23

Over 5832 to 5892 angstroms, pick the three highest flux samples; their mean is 8.58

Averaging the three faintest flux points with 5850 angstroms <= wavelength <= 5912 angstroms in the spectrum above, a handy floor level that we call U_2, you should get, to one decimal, 7.0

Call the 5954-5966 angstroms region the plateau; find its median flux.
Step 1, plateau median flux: 7.77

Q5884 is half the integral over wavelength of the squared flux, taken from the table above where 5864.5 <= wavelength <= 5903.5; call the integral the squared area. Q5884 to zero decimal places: 1174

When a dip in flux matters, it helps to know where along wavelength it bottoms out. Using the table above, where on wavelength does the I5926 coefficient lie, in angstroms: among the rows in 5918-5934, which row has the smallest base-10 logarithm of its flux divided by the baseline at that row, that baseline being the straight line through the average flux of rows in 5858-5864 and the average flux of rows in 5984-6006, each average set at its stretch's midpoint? 5932.0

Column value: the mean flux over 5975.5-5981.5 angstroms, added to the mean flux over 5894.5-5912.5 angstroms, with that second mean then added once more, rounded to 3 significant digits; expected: 23.6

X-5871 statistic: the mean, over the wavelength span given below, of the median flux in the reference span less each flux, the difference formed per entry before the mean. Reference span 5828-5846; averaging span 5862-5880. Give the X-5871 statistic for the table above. 0.37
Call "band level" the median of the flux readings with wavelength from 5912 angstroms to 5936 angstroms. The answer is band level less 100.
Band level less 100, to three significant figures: -92.0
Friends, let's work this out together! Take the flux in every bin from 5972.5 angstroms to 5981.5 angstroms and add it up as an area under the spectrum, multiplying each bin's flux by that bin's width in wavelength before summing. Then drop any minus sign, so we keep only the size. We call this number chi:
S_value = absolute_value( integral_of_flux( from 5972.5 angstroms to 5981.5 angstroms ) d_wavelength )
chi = 74.1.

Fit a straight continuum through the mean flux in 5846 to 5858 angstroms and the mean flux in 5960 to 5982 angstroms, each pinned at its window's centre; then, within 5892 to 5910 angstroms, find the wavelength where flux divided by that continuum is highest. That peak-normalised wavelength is 5908.0 angstroms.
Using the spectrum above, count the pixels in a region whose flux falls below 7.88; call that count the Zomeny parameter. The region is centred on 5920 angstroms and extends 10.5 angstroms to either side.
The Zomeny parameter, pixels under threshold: 1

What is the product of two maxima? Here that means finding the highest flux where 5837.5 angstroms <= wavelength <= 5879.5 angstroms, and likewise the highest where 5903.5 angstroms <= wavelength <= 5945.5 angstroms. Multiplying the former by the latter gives 73.4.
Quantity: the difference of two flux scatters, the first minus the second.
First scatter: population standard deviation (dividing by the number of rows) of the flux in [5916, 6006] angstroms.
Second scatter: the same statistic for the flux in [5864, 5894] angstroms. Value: -0.15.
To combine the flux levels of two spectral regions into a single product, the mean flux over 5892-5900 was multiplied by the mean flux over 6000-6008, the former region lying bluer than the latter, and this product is 60.9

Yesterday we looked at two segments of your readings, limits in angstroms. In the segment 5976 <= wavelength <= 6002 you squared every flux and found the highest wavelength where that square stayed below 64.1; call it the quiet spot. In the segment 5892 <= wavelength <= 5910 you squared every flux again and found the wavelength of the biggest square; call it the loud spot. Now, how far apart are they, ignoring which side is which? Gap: 87 angstroms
